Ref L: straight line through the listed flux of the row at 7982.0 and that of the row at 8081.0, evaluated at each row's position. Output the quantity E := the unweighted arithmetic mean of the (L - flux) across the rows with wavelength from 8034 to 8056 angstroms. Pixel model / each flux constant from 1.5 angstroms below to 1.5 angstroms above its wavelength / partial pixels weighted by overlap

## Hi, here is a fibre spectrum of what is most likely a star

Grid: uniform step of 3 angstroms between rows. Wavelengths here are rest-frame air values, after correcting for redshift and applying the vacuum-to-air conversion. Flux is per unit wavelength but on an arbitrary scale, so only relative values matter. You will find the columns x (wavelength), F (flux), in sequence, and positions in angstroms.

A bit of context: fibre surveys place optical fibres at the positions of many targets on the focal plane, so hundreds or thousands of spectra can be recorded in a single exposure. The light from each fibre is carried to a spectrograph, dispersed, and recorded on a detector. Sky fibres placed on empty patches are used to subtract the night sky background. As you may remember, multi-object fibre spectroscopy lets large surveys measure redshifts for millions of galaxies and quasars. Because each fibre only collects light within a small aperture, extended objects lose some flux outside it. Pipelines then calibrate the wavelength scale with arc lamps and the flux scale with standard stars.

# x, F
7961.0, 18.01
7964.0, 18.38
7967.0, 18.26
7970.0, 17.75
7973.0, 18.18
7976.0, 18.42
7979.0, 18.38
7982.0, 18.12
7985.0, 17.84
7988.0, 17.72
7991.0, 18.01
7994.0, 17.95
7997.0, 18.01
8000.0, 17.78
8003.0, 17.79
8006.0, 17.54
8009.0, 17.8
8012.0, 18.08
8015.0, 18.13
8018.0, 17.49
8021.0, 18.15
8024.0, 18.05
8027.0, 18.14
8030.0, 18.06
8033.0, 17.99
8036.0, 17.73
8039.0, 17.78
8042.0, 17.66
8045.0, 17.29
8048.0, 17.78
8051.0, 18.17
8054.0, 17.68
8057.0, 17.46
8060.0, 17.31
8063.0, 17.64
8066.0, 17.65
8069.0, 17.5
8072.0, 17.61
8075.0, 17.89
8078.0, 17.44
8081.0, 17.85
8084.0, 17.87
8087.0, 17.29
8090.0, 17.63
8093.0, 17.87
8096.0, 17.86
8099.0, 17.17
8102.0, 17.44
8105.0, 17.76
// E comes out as 0.22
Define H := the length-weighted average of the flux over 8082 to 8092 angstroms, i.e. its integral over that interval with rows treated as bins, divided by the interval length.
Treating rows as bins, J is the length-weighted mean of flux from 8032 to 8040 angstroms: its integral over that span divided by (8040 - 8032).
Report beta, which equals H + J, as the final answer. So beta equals 35.4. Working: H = 17.6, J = 17.8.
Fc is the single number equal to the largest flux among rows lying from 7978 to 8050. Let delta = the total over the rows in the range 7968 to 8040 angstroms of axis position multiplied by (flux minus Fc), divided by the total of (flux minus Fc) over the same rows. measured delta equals 8007.1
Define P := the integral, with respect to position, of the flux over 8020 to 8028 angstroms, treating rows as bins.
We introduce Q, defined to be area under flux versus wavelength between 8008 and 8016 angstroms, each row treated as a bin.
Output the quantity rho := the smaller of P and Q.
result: 144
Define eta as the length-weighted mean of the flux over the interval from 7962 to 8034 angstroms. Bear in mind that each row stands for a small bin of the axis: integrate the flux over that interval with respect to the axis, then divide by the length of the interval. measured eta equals 18.0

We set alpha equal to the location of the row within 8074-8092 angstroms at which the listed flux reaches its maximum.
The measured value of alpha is 8075.0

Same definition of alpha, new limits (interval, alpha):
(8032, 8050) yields 8033.0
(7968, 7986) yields 7976.0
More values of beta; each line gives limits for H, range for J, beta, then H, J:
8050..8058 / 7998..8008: 35.5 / 17.8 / 17.7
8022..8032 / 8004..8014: 35.9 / 18.1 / 17.8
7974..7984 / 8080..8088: 36.0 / 18.3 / 17.7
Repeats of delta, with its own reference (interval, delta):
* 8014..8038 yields 8025.7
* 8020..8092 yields 8060.1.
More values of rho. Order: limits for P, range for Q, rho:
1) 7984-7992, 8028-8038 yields 143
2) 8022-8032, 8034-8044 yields 177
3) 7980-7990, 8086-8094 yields 141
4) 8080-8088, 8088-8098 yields 141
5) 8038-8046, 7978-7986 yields 141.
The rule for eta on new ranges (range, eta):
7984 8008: 17.8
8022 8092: 17.7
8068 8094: 17.7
